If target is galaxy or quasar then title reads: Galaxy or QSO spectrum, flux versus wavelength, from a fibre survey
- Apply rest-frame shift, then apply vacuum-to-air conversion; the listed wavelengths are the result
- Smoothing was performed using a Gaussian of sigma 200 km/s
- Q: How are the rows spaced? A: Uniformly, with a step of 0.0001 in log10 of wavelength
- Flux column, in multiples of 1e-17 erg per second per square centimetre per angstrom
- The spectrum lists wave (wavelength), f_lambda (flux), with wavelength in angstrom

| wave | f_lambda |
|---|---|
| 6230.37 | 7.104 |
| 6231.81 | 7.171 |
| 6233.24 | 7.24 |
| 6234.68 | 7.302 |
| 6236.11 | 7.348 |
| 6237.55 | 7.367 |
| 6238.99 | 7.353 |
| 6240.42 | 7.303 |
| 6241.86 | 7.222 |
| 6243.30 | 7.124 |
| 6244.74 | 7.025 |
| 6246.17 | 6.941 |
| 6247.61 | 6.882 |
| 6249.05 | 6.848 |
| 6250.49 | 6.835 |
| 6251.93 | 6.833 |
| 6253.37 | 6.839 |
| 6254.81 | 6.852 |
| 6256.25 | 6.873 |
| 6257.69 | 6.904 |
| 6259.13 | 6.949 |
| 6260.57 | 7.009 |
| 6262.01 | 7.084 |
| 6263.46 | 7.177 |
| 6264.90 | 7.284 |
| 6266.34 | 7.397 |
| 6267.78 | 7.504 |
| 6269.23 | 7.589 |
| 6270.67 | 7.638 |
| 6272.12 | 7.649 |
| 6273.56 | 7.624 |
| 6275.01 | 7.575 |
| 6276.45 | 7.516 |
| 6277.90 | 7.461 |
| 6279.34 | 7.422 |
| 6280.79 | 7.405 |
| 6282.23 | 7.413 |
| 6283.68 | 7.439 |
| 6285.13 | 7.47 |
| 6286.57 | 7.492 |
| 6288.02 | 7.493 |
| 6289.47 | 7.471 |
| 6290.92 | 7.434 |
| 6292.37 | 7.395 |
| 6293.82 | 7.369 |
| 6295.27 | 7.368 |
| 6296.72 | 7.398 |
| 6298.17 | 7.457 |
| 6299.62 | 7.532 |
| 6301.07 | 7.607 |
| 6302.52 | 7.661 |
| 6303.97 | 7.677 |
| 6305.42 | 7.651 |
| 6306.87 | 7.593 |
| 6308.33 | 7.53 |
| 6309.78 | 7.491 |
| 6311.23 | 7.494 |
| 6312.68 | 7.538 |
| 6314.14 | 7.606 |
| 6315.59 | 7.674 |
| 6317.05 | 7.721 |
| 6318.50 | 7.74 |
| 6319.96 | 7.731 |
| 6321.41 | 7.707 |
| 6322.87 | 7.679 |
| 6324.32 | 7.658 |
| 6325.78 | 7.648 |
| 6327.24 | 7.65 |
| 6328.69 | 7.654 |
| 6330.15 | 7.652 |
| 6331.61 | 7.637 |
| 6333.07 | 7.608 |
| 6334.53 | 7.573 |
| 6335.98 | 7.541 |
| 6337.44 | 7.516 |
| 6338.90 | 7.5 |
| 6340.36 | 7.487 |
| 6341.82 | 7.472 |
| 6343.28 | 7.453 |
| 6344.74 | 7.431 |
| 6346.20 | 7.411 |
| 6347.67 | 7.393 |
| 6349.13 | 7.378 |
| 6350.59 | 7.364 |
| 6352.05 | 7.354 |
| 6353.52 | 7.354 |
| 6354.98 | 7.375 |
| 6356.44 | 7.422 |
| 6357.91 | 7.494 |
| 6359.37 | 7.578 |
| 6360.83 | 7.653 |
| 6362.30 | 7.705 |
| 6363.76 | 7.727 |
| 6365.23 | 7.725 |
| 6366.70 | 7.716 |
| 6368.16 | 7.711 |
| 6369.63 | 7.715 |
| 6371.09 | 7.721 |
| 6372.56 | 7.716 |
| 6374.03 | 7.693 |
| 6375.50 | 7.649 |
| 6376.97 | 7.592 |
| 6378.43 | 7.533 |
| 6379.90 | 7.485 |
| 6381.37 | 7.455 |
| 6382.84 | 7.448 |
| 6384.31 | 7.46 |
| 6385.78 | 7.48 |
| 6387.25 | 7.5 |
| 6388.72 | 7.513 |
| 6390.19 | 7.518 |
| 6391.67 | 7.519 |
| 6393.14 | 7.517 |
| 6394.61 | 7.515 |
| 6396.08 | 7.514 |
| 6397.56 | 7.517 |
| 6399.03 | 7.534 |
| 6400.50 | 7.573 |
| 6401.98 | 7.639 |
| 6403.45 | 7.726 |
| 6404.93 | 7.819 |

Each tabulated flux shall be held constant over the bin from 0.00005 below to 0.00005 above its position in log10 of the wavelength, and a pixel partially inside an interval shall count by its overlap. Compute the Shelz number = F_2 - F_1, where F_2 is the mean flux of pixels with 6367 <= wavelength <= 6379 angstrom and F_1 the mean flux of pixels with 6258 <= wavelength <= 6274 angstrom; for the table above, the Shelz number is 0.3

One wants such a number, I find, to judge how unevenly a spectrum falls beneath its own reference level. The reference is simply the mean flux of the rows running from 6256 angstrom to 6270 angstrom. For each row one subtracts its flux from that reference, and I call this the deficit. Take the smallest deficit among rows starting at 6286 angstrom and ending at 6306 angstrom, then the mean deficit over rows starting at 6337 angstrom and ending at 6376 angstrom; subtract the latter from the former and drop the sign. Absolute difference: 0.132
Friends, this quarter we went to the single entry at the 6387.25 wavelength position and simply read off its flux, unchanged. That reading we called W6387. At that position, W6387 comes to 7.5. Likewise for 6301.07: 7.607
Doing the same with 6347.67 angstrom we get 7.393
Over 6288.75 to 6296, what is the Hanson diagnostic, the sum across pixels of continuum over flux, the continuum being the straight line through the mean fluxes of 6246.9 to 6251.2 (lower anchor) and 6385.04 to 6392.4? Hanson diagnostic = 4.76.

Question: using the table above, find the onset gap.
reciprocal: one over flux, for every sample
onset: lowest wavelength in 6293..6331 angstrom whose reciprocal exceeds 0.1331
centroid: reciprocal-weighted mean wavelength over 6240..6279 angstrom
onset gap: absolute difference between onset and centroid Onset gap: 35.0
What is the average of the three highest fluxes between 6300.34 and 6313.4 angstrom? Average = 7.66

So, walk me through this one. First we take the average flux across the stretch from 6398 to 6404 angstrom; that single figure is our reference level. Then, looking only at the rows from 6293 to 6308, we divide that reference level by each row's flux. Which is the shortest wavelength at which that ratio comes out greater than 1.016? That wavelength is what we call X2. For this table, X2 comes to 6293.82 angstrom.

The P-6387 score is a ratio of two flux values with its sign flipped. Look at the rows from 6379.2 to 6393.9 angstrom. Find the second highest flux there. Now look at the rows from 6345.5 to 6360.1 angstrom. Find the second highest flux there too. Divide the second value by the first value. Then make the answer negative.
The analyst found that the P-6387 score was -1.00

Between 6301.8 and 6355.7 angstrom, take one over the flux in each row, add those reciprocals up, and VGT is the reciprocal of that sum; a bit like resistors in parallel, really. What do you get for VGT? 0.20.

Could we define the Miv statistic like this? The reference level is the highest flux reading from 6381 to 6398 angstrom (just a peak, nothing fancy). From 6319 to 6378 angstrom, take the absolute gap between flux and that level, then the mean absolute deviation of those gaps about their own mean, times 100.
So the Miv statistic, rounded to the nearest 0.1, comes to 5.0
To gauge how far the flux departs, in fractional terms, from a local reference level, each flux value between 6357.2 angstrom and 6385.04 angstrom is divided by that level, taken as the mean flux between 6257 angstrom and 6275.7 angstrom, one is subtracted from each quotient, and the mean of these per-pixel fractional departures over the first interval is 0.039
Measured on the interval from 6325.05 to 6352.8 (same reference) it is 0.024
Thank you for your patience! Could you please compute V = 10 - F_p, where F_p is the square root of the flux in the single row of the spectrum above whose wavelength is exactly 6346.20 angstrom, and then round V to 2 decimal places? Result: 7.28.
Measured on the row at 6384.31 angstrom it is 7.27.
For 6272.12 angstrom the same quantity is 7.23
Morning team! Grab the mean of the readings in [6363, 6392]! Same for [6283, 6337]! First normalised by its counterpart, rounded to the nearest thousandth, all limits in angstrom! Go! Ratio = 1.003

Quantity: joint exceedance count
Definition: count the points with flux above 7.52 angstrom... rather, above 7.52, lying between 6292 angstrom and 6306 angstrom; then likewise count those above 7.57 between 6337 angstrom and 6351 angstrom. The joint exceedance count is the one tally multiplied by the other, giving 0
